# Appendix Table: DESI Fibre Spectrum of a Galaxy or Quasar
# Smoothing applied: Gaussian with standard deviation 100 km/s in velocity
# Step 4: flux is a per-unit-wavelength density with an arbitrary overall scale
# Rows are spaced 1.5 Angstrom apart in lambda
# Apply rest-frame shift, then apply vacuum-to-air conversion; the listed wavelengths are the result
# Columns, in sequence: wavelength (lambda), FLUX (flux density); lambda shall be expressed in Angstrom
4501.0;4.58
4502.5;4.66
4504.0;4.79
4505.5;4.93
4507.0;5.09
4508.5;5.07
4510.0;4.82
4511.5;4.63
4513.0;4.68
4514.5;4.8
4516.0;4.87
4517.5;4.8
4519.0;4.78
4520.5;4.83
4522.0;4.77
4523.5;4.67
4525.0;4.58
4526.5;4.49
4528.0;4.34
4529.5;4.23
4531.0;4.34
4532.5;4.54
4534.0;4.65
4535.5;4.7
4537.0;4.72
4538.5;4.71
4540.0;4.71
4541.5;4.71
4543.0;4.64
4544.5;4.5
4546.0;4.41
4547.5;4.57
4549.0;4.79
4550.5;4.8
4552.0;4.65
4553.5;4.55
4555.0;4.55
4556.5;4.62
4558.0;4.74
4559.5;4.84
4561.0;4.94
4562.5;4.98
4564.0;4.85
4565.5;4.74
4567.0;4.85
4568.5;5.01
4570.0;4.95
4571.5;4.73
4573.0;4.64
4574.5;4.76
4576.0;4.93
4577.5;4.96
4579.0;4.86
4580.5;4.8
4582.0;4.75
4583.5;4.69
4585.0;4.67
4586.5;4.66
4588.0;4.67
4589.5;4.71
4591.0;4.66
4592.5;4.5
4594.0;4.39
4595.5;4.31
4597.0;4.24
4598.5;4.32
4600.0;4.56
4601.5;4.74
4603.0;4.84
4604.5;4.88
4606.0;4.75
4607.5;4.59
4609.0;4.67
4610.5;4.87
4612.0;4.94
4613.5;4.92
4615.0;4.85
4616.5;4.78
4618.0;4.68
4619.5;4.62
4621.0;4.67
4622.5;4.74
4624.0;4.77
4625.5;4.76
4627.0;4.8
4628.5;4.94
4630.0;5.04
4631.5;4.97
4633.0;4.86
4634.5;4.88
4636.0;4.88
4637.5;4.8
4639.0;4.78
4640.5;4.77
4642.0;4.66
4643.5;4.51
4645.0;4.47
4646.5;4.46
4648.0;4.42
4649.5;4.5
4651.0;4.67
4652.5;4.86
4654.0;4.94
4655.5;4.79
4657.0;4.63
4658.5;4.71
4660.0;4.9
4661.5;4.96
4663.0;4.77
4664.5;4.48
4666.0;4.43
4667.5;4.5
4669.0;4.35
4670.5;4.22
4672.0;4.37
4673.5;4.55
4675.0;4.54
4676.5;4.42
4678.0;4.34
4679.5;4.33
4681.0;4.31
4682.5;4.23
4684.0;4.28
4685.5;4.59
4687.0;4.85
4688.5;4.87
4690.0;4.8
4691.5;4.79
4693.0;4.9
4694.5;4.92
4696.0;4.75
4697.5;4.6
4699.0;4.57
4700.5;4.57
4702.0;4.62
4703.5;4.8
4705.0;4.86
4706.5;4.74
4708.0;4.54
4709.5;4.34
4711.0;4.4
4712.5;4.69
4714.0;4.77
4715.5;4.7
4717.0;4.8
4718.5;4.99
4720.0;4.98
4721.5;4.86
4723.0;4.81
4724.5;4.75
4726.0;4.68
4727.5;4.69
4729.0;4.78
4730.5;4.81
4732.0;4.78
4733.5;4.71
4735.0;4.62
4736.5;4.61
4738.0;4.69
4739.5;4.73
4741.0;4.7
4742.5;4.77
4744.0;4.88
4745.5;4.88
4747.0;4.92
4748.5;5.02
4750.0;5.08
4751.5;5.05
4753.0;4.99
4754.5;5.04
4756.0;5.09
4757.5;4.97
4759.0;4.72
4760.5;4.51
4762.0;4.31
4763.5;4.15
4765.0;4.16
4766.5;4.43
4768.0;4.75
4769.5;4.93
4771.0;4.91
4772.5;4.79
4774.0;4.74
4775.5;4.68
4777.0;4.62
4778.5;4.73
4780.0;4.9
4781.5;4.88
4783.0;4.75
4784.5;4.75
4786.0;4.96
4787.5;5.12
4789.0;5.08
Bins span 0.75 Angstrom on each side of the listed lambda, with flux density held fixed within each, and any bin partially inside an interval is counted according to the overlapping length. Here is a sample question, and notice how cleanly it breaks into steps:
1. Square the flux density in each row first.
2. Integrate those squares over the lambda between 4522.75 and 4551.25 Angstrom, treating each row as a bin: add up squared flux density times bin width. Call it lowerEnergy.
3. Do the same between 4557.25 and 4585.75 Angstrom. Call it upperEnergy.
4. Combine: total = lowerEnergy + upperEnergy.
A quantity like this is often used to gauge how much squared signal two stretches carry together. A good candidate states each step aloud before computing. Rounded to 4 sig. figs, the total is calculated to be 1264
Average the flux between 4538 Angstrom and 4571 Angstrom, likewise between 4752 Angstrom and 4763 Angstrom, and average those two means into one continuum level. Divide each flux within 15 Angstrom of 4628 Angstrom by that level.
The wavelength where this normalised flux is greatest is 4630.0 Angstrom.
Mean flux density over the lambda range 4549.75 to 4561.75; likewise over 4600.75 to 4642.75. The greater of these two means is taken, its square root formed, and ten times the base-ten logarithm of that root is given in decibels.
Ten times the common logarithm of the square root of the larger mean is 3.41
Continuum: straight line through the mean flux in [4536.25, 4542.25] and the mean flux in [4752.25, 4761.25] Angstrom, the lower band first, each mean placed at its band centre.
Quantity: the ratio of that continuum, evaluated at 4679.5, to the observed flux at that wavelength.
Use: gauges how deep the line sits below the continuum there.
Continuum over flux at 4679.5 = 1.11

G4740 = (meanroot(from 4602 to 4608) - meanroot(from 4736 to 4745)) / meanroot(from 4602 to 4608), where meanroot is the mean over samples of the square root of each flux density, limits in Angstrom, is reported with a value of 0.004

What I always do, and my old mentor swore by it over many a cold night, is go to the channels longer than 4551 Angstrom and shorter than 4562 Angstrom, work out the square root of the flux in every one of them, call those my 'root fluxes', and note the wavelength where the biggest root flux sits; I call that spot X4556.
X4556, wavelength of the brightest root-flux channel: 4561.0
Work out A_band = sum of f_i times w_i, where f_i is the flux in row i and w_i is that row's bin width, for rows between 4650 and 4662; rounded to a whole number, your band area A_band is 58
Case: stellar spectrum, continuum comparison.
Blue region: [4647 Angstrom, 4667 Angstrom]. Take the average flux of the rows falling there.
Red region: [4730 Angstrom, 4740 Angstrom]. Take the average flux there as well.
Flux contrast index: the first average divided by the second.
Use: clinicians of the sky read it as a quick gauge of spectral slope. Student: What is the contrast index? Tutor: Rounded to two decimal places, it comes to 1.00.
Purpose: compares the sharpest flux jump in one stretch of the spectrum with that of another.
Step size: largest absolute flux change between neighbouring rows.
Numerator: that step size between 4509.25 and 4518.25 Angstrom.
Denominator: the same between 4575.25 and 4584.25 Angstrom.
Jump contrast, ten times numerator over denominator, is 19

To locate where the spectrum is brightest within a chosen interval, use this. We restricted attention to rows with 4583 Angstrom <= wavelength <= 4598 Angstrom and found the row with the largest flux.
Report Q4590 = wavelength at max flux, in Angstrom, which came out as 4589.5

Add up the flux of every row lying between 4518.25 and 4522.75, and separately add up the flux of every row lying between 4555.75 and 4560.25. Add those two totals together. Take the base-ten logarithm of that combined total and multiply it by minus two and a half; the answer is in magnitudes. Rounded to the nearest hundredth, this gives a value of -3.64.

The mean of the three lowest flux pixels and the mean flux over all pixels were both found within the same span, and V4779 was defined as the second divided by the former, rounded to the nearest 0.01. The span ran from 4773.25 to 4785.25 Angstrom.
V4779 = 1.02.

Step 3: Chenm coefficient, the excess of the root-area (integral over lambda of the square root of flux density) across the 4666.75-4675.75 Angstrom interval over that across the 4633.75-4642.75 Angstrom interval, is -0.78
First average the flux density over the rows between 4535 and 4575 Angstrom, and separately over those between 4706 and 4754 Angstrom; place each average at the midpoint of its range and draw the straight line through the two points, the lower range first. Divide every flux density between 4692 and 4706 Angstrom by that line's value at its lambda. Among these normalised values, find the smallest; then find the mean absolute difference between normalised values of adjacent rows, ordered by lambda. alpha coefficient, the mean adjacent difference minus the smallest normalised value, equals -0.94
